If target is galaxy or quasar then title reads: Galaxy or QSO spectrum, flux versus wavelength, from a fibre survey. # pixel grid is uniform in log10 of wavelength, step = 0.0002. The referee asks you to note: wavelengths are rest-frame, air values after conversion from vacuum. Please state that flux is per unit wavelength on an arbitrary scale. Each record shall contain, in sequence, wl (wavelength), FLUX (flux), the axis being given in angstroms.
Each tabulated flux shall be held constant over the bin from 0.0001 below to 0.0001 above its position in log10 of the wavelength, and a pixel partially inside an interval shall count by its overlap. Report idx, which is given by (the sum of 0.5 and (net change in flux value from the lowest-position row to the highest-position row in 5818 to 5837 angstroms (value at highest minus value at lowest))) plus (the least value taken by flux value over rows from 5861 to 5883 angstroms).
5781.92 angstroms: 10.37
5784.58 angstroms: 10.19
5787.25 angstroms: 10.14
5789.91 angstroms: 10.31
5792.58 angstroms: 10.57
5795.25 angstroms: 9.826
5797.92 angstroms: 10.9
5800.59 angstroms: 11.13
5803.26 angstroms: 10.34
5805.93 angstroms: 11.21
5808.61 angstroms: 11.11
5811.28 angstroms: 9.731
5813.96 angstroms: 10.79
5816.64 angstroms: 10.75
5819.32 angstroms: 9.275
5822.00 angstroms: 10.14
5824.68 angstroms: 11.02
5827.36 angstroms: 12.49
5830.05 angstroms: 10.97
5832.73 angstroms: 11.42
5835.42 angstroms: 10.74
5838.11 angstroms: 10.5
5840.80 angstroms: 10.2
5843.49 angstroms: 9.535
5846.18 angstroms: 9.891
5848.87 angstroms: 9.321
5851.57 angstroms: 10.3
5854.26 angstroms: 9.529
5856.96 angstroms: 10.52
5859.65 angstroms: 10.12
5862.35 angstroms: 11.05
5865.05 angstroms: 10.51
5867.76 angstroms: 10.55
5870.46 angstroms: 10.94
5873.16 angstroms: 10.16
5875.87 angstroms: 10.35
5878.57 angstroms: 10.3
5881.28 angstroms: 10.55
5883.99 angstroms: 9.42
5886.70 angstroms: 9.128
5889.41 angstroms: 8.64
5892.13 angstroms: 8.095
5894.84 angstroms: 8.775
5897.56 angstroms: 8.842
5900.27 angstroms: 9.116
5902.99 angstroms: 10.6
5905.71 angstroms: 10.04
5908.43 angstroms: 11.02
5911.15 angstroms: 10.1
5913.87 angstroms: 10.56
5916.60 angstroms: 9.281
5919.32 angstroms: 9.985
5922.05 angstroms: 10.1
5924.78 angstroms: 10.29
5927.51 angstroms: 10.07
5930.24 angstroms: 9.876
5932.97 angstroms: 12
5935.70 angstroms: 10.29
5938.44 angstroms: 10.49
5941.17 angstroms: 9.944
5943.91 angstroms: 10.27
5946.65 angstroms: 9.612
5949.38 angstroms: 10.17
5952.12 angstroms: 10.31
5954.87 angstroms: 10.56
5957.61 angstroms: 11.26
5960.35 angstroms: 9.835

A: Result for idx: 12.1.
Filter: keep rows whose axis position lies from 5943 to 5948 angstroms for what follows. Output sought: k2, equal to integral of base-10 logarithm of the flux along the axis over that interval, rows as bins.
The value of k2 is 5.0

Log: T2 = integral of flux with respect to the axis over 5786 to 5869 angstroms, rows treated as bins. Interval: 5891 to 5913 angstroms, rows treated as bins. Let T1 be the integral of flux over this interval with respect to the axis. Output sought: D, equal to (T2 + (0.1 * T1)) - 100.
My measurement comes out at 791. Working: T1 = 212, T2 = 870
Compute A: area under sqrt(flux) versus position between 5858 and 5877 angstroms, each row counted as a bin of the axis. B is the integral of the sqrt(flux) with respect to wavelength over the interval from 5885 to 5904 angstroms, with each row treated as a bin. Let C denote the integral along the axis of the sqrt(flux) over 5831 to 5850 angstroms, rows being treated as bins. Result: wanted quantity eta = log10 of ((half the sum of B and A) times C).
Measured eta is 3.56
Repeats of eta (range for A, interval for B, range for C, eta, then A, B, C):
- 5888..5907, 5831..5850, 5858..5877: 3.56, 57.4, 60.8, 61.6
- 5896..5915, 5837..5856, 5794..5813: 3.57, 60.1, 59.8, 61.9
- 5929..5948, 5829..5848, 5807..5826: 3.57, 61.1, 61.3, 61.3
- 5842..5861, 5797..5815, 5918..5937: 3.56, 59.8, 59.0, 61.2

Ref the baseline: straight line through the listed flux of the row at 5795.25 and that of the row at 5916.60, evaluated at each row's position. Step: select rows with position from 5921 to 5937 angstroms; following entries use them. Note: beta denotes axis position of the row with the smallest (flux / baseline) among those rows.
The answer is 5930.24 angstroms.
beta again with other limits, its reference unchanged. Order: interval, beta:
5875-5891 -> 5889.41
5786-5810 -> 5795.25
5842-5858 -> 5848.87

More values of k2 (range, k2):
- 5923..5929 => 6.0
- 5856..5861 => 5.1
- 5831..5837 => 6.3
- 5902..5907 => 5.1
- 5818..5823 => 4.9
